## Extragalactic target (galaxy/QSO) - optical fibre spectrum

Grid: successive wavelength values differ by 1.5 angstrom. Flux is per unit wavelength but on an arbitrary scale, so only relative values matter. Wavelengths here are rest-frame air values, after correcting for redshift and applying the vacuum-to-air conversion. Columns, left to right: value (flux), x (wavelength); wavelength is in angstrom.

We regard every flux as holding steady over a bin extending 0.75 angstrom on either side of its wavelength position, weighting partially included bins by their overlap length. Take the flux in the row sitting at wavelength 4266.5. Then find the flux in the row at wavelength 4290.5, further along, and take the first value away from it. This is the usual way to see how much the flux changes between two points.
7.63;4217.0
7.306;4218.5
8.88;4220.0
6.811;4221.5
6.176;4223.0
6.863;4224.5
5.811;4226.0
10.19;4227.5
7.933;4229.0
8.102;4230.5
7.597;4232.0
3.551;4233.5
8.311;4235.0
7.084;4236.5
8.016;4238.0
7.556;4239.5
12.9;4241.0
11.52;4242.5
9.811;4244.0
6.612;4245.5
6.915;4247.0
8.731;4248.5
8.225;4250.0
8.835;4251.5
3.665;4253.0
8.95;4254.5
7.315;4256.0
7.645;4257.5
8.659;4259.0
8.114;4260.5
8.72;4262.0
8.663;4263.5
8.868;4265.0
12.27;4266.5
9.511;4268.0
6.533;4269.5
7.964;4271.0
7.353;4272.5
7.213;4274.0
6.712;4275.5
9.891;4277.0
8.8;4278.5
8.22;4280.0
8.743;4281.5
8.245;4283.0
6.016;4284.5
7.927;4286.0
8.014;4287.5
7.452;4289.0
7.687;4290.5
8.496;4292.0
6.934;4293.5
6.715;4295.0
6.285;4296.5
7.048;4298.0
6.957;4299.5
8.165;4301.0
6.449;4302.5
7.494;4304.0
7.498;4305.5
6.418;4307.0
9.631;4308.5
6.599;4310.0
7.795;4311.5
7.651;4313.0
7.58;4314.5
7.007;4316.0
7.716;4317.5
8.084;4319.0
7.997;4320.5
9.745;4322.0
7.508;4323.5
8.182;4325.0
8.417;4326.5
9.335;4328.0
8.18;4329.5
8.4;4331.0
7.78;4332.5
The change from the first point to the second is -4.6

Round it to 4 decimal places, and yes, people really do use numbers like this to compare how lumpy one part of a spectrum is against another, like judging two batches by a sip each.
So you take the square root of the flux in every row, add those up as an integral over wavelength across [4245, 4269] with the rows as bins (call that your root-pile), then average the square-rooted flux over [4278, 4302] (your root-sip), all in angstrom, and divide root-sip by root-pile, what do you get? 0.0402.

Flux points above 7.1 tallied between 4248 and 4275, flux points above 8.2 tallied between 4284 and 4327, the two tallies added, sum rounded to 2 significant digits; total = 20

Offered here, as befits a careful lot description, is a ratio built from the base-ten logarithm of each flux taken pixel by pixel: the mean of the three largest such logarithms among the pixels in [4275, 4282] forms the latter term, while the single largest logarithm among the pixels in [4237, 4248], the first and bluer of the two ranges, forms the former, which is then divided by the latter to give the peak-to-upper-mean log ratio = 1.16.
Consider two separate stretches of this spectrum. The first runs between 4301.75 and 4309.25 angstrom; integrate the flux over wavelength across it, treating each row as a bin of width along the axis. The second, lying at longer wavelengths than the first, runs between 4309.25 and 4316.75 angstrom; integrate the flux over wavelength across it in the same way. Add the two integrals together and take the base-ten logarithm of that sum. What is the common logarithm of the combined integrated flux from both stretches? 2.05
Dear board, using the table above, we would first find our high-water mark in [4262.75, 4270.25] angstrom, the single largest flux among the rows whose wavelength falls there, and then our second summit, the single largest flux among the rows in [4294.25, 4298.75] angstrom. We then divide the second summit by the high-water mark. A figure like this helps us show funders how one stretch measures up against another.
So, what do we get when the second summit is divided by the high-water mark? 0.57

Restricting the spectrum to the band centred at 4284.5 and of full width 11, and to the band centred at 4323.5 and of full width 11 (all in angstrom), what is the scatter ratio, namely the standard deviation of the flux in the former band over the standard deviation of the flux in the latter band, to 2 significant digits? 1.1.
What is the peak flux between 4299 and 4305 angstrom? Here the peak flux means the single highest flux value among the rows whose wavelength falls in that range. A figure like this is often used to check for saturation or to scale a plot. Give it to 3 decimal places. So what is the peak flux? 8.165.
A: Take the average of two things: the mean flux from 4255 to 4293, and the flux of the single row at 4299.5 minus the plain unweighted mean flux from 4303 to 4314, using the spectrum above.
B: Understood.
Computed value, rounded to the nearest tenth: 3.8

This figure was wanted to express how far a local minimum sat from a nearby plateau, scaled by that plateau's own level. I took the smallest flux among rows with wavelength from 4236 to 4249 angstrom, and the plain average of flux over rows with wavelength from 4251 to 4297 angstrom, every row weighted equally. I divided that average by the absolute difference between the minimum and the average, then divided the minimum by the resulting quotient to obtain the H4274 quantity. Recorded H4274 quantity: 1.1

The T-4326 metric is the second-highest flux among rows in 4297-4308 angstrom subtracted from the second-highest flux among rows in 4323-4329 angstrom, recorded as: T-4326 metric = 0.9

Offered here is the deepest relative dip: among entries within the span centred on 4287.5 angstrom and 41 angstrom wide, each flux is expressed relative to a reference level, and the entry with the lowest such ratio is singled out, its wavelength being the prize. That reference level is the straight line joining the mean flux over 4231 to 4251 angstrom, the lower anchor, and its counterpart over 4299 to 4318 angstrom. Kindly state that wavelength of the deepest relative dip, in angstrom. 4284.5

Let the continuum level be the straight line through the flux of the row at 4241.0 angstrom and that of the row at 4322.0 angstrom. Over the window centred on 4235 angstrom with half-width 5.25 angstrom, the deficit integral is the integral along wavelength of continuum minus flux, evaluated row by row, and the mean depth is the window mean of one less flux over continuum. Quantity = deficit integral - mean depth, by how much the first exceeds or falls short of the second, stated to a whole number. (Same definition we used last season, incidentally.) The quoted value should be 62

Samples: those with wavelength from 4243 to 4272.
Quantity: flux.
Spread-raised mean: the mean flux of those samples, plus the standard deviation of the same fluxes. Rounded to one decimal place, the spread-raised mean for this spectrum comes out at 9.9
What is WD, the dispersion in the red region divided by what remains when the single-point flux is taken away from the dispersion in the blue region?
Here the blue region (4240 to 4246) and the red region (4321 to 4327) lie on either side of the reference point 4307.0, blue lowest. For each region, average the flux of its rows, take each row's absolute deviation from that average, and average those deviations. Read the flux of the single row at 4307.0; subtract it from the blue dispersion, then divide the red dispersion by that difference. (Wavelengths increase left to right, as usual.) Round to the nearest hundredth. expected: -0.15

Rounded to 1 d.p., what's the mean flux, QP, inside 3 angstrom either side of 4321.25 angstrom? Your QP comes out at 8.3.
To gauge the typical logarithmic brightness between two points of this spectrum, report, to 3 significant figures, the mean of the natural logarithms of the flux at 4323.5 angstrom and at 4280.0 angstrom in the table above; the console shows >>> 2.06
